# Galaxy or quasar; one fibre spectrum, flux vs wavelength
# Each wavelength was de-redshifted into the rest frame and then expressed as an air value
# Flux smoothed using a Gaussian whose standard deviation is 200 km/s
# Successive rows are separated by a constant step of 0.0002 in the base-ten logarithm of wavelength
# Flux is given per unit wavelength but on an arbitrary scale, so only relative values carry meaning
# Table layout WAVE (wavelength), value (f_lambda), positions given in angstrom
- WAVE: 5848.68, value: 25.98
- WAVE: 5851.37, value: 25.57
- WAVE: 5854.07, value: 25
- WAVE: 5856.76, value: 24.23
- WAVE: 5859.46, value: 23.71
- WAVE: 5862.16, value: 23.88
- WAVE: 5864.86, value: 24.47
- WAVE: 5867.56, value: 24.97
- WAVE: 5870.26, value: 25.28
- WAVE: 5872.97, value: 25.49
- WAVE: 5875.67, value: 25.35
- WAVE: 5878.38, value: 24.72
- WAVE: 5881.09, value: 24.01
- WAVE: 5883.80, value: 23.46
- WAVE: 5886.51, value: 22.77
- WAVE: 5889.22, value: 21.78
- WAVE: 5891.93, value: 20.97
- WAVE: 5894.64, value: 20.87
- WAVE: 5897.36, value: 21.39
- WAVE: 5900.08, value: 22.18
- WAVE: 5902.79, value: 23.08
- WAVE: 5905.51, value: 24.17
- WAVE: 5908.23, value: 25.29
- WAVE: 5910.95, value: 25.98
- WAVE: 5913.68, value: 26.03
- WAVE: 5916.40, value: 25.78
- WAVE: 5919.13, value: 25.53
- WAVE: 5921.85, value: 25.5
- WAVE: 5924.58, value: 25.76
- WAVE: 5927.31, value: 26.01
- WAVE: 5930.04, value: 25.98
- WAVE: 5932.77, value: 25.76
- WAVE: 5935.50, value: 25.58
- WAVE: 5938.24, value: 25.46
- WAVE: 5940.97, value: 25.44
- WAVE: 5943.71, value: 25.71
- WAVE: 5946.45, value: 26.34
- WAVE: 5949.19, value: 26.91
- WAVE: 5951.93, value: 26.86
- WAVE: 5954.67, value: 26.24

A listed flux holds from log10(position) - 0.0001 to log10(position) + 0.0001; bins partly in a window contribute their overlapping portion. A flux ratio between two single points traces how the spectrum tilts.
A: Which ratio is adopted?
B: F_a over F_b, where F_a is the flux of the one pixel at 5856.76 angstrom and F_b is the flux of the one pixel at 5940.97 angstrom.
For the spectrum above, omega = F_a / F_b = 0.95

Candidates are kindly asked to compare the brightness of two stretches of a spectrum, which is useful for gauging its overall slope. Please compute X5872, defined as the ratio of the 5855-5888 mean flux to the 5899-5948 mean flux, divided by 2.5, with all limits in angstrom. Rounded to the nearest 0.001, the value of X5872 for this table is 0.385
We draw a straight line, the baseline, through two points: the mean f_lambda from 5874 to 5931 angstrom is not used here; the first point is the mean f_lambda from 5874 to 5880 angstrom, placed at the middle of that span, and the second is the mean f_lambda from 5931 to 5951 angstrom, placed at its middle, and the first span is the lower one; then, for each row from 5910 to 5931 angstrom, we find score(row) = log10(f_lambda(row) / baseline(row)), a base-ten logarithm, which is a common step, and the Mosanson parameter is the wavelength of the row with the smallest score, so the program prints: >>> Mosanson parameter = 5921.85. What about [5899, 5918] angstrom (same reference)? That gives 5900.08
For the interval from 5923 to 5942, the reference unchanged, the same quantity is 5940.97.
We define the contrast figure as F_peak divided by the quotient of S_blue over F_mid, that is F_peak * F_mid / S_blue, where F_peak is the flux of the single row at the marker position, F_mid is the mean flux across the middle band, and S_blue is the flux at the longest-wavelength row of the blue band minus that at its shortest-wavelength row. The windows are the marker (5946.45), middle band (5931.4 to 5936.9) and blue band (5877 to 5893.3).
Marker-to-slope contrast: -180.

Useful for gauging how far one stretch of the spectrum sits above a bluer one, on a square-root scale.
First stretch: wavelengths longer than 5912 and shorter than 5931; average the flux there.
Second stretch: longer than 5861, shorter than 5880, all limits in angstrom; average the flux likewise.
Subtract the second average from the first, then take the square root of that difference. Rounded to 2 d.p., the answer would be 0.96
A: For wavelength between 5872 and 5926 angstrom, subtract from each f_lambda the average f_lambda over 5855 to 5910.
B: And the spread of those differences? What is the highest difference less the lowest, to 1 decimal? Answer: 5.2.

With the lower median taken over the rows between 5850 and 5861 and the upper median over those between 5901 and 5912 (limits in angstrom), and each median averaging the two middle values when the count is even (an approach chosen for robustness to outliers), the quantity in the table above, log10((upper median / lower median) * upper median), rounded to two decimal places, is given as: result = 1.40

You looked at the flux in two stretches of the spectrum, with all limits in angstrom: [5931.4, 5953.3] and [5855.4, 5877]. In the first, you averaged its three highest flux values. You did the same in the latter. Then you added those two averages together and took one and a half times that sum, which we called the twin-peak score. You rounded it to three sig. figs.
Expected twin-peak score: 78.1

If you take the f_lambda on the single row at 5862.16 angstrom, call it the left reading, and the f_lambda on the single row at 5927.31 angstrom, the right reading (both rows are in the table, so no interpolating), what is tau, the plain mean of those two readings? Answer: 24.9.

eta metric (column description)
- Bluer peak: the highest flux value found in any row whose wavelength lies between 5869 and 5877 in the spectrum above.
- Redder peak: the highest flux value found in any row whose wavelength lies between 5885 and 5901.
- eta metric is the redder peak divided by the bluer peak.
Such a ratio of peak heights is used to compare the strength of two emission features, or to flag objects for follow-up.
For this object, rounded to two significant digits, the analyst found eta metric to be 0.89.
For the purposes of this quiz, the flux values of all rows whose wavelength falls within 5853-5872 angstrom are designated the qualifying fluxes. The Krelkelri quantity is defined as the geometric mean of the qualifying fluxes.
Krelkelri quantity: 24.5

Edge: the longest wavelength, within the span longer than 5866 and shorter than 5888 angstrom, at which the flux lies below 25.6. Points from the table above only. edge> 5886.51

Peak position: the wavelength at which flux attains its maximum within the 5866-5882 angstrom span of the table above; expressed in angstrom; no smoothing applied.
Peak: 5872.97 angstrom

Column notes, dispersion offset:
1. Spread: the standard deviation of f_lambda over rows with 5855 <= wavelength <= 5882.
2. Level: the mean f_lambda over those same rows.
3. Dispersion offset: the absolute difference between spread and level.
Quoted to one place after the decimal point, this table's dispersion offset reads 24.0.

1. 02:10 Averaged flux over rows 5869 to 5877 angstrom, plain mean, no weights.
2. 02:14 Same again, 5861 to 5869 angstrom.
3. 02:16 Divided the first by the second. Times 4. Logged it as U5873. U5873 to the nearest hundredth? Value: 4.15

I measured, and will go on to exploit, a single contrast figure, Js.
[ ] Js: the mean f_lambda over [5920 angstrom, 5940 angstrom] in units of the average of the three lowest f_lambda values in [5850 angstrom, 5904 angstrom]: 1.22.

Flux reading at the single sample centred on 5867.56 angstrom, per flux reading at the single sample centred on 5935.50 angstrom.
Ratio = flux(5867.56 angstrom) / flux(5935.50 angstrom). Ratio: 0.98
